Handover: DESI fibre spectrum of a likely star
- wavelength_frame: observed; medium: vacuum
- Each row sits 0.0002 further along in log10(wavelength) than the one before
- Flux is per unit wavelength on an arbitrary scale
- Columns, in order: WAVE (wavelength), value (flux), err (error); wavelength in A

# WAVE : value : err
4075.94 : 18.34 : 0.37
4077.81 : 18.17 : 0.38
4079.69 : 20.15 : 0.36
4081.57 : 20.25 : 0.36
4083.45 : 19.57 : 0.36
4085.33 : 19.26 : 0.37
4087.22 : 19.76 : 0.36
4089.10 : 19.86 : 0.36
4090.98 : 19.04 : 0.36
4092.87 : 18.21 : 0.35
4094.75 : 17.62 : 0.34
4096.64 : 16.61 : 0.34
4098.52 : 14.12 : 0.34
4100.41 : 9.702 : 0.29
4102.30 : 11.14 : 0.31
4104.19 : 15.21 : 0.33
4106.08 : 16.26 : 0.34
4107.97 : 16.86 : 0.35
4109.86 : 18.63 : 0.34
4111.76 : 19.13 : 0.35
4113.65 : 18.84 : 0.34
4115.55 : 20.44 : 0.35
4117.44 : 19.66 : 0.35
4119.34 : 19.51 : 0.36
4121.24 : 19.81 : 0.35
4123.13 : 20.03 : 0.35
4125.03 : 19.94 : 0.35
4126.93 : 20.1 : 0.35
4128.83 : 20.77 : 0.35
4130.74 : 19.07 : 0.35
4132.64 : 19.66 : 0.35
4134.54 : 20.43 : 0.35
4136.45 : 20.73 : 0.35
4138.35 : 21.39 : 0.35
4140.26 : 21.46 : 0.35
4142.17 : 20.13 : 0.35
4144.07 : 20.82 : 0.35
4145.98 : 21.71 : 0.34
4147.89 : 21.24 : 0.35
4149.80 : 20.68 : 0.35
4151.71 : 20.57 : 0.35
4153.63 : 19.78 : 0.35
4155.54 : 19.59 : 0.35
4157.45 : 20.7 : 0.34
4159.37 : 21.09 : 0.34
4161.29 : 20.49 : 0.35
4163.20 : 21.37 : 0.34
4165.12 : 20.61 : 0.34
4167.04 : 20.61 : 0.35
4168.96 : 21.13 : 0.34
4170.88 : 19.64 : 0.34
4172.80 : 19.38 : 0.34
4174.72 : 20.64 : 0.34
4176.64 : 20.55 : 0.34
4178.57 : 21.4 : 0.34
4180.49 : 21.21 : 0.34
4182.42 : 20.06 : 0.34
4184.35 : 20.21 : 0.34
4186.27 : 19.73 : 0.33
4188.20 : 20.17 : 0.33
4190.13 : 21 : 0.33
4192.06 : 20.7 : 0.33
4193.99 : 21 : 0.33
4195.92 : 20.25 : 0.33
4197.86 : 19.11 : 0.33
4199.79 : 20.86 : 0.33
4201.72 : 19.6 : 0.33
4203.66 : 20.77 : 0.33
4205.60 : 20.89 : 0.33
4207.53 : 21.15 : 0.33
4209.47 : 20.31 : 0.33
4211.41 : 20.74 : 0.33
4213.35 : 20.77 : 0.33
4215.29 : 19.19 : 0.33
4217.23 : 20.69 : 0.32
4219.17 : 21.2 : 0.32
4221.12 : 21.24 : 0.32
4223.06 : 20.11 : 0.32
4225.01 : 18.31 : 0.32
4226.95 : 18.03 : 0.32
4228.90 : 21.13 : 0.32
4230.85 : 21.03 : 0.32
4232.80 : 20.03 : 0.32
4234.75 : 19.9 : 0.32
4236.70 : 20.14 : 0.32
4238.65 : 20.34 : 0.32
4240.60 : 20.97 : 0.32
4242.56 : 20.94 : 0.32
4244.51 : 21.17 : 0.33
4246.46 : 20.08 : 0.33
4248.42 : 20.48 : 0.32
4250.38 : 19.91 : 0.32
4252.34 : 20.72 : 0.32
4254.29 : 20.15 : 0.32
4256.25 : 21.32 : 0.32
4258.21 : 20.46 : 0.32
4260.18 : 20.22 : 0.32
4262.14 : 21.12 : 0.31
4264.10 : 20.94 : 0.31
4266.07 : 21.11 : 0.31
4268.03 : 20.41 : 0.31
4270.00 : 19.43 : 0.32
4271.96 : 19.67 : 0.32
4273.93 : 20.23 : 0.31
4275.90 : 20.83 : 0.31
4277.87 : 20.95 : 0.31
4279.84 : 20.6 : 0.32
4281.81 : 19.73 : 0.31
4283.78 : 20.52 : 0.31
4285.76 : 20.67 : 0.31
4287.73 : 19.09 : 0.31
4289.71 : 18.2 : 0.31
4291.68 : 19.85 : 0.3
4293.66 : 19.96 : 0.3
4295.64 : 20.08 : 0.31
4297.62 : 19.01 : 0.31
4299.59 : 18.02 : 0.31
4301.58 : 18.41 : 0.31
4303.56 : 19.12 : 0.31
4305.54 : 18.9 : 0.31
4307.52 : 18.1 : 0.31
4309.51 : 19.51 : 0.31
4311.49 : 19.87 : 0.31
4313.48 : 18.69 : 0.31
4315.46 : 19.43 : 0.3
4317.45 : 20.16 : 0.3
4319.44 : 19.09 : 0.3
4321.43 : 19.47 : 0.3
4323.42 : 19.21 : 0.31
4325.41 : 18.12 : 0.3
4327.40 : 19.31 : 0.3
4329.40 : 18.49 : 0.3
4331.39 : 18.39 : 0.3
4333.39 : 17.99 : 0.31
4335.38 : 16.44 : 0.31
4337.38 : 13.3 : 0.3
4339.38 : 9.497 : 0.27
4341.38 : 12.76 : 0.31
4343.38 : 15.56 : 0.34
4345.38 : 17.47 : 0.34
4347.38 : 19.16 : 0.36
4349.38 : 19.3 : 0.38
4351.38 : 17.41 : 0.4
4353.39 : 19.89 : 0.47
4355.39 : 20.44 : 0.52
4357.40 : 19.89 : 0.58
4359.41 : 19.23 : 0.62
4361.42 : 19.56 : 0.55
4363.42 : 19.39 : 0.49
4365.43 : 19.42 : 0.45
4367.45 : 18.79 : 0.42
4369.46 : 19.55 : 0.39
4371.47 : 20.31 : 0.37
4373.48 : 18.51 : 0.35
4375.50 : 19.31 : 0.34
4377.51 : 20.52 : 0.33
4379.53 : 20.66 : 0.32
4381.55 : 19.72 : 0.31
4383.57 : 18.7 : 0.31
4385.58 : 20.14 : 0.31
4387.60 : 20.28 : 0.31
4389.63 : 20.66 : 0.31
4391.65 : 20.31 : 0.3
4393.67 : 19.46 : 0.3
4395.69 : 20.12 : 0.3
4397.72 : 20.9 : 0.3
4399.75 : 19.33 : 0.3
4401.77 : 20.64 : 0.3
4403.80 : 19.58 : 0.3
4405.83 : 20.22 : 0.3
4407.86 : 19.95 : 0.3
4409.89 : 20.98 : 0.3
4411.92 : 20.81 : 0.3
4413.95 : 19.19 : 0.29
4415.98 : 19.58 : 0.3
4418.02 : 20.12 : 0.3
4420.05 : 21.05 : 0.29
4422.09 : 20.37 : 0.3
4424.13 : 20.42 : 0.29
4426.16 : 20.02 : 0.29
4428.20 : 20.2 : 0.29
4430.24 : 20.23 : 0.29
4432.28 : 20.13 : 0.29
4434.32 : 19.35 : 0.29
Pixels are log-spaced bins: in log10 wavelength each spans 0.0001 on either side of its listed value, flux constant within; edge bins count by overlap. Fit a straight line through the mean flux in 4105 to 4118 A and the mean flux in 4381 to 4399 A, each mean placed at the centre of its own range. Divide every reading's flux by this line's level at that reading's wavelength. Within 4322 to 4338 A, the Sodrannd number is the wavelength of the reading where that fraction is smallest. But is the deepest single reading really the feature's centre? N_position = 4337.38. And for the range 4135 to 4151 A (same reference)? 4142.17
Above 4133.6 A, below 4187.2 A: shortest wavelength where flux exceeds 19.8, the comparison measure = 4134.54 A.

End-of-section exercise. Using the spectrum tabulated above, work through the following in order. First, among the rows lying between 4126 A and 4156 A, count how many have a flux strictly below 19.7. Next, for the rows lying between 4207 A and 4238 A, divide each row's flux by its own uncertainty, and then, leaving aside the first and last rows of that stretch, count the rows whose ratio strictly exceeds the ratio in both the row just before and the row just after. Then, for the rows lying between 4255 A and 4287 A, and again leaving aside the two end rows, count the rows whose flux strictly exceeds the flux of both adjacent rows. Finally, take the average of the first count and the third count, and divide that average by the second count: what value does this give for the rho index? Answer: 1.0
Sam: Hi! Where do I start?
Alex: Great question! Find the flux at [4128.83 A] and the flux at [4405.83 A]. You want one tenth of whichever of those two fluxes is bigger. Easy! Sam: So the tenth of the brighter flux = 2.08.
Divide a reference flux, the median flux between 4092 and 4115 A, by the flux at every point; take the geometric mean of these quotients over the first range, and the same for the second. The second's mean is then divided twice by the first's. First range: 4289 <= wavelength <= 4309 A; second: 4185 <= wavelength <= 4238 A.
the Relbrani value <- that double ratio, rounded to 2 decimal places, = 1.06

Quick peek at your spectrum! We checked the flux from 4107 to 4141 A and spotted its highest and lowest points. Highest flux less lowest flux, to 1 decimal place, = 4.6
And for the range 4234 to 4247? 1.3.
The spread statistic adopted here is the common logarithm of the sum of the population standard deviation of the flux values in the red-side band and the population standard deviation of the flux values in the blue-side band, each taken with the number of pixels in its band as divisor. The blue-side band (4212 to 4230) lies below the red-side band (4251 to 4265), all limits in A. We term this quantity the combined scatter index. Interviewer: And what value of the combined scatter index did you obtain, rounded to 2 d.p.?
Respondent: 0.20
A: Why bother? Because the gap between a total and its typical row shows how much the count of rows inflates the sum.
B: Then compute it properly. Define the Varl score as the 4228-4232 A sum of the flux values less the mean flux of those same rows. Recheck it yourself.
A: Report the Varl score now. 21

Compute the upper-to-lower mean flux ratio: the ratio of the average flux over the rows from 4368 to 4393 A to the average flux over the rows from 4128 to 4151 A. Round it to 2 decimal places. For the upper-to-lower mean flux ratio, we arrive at 0.96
